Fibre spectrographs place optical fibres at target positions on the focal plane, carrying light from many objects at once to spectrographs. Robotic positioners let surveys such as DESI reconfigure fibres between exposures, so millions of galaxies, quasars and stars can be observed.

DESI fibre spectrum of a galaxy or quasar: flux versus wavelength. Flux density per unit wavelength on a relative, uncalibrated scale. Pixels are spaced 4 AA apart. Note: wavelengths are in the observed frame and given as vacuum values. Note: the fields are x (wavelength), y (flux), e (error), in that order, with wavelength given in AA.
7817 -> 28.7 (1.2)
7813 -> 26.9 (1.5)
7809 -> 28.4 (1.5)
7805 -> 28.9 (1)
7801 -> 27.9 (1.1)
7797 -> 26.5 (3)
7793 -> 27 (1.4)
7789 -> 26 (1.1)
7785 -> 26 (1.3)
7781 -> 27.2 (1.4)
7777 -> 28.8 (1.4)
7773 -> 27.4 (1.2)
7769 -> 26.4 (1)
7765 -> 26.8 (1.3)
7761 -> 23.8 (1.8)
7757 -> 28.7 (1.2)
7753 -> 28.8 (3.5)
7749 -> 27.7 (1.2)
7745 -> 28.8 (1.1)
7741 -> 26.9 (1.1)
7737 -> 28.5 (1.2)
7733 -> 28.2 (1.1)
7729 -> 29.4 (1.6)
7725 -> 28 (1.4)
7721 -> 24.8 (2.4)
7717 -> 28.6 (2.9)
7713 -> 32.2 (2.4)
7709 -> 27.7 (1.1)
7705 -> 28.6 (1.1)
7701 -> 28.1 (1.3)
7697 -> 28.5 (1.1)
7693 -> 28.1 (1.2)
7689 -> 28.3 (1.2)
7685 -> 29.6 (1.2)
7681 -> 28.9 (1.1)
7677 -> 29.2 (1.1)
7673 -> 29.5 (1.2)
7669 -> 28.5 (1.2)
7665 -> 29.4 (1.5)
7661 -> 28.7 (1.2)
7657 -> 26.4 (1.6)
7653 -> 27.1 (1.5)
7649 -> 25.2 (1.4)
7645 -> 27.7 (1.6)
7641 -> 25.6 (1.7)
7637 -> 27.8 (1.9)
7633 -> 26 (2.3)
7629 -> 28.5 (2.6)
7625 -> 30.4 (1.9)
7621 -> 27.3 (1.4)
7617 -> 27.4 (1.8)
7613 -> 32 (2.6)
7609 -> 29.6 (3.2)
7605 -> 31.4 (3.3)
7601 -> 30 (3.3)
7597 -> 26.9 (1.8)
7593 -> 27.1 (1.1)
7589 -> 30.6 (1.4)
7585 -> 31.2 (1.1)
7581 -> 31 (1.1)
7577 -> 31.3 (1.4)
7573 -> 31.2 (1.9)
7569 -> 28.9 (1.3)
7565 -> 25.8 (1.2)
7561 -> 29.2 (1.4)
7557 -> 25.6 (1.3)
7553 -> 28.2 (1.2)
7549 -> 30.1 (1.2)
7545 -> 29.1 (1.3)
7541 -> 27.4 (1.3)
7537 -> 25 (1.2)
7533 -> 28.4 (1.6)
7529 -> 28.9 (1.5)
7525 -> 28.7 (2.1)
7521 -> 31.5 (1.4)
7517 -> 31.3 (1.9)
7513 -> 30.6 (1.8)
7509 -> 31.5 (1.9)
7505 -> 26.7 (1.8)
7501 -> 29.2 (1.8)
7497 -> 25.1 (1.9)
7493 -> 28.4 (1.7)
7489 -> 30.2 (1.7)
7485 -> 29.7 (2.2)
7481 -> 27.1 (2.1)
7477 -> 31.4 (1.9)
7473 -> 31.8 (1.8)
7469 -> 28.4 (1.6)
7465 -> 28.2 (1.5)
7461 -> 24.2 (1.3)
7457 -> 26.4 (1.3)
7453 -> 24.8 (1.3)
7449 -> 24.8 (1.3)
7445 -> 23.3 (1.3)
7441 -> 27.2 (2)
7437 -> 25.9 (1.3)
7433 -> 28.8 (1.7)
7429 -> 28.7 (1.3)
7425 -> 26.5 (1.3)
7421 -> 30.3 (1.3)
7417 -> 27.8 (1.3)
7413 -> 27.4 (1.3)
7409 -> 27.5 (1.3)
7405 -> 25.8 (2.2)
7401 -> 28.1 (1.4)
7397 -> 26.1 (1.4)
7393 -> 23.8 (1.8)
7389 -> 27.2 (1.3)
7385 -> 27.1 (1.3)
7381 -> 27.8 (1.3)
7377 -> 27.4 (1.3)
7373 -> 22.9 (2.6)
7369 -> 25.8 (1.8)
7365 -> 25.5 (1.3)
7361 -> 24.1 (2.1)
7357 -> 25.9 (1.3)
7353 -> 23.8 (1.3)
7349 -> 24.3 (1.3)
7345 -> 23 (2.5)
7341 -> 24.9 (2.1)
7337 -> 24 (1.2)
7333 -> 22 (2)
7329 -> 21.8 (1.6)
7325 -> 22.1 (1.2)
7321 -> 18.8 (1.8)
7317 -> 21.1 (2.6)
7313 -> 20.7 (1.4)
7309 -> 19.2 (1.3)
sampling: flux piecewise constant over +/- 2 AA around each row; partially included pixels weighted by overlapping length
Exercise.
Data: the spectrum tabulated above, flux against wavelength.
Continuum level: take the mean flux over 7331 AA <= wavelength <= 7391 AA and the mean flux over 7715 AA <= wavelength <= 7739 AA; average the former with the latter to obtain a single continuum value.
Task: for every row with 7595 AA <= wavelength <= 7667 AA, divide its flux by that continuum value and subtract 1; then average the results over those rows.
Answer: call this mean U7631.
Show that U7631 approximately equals 0.064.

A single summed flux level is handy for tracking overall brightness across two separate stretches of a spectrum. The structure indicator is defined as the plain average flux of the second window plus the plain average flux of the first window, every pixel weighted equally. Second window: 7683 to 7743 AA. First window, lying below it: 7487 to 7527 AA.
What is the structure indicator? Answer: 58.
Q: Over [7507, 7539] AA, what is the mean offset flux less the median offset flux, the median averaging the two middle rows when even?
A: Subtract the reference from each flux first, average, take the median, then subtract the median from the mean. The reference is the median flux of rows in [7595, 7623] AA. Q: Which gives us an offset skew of -0.26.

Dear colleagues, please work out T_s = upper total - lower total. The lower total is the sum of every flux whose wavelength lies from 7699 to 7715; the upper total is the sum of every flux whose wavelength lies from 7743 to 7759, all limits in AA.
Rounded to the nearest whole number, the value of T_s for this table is -3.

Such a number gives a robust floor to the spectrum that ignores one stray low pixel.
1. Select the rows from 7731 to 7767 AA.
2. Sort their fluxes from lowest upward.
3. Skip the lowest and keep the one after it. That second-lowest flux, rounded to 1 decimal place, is 26.8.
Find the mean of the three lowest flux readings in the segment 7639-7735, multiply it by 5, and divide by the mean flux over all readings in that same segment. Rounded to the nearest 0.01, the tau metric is 4.47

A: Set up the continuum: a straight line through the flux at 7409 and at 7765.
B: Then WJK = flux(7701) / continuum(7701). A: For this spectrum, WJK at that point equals 1.04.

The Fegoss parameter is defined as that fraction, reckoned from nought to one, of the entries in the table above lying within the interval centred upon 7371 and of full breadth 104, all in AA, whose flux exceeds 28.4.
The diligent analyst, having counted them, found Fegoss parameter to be 0.04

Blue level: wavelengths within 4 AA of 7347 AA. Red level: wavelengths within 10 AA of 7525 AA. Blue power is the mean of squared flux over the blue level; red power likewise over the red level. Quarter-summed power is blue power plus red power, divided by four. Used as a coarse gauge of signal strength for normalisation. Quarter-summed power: 362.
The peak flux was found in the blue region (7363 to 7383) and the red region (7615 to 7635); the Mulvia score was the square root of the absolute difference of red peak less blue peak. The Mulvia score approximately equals 1.61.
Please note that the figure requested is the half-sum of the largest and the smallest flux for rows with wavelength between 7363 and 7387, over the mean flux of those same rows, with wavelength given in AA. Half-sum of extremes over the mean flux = 0.97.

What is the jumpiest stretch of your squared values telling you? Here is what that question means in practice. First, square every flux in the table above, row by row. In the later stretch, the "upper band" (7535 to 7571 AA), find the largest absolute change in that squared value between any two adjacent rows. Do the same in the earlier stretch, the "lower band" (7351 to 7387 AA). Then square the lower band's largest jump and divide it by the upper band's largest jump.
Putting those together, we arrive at 260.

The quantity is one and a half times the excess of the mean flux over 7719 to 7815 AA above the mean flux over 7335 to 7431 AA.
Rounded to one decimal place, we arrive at 2.0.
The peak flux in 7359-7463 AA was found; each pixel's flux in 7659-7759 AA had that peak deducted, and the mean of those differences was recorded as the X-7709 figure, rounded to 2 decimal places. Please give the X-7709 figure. -1.75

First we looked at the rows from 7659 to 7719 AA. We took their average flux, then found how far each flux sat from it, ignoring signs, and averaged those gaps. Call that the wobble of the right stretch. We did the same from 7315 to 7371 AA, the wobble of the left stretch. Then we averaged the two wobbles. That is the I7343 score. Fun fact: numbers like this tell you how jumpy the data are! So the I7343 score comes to 1.16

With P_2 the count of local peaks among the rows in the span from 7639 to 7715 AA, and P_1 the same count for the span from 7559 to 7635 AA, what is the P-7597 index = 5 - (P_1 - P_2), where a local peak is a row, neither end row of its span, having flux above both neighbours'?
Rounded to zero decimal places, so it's 7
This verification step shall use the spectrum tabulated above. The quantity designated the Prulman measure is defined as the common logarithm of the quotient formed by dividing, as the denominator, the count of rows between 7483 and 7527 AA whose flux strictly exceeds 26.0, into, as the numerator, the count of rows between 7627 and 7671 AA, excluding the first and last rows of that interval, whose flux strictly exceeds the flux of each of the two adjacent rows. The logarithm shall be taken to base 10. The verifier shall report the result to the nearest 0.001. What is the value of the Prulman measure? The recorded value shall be -0.398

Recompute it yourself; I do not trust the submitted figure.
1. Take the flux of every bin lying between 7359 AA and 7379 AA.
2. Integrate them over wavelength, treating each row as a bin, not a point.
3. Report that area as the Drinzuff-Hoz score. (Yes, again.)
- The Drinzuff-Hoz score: 503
